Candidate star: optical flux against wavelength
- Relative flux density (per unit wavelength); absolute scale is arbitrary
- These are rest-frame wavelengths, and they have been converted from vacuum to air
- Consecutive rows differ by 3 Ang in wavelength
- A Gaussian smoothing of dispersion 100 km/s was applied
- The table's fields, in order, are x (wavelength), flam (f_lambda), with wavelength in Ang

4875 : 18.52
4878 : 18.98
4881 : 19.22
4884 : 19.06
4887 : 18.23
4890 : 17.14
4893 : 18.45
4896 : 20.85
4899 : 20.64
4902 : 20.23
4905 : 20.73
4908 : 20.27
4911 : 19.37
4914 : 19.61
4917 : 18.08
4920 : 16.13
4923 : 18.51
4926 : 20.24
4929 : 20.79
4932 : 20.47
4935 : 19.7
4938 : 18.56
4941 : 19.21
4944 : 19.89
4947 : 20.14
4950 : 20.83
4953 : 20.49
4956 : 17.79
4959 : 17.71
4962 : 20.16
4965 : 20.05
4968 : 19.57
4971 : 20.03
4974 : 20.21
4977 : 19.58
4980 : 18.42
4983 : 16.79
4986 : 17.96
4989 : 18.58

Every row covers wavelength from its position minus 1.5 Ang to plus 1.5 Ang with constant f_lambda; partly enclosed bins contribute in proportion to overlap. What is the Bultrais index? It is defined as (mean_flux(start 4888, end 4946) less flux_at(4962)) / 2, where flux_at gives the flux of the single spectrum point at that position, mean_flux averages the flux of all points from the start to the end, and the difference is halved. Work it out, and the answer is -0.37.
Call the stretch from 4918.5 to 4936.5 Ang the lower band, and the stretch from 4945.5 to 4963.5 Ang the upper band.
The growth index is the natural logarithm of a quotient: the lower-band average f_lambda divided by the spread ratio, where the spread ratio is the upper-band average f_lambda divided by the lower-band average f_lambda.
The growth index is 2.95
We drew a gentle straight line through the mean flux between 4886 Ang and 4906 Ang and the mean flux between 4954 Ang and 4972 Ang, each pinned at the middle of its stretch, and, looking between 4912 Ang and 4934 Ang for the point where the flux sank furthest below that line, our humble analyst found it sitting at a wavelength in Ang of 4920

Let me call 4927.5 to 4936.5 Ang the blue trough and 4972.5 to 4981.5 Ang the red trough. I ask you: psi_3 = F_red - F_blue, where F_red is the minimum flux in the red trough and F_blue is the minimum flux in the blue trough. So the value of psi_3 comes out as -1.3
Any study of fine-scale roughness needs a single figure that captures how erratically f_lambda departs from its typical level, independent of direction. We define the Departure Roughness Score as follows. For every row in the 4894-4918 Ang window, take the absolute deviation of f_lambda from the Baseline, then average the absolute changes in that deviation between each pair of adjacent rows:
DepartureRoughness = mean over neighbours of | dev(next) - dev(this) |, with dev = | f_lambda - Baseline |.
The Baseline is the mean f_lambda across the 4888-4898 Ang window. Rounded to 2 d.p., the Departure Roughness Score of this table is 0.40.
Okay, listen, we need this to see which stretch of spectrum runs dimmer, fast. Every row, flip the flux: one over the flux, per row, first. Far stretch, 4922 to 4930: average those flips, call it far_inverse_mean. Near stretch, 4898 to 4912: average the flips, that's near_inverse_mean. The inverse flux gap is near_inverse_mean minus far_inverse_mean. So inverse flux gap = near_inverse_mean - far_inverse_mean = -0.0011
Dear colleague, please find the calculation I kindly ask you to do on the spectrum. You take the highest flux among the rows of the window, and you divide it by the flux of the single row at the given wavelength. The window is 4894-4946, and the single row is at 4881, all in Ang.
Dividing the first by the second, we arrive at 1.08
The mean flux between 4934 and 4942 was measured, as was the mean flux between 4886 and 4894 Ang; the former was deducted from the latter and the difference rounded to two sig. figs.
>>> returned -1.2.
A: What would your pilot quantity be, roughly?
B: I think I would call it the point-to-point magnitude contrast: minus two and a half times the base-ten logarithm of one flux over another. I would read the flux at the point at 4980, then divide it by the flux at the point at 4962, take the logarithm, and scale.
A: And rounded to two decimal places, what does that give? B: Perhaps 0.10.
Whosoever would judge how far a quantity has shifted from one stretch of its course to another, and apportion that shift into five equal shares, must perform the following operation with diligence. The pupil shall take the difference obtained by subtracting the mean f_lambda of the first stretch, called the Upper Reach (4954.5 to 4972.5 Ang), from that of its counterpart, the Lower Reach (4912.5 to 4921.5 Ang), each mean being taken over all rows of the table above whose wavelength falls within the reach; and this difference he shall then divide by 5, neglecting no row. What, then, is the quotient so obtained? -0.3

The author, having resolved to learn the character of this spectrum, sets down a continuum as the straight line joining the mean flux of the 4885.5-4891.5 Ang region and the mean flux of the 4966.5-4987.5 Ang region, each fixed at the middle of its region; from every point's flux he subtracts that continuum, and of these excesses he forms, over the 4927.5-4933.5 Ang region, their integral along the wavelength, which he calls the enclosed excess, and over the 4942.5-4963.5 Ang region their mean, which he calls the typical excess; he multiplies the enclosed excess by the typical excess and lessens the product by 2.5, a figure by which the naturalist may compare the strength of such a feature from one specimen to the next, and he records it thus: 11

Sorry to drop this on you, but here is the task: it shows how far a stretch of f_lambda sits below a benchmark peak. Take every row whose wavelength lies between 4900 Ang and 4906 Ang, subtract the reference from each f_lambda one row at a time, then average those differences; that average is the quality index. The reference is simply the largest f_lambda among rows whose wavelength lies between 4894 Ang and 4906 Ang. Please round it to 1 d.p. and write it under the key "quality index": -0.4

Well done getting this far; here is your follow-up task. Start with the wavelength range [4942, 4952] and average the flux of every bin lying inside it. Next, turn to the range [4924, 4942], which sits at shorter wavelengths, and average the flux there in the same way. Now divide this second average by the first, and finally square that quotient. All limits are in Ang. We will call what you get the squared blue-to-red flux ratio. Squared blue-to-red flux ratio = 0.96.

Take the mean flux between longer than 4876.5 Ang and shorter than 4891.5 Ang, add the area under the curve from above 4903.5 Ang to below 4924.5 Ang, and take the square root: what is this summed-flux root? 20.4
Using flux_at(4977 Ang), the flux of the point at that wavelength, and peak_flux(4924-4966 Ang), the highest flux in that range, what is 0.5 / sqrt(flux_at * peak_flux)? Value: 0.0248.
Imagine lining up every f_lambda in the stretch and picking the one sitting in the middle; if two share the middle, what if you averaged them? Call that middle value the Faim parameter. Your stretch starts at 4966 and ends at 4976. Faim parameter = 20.0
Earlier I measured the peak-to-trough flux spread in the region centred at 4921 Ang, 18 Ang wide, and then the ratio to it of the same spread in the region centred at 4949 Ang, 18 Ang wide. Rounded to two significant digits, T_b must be 0.65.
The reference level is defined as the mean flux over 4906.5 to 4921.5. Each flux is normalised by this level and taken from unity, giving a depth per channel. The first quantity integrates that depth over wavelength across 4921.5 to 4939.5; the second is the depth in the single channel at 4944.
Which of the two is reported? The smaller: -1.0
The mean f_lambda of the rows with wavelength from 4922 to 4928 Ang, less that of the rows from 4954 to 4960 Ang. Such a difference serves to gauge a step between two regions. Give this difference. 1.6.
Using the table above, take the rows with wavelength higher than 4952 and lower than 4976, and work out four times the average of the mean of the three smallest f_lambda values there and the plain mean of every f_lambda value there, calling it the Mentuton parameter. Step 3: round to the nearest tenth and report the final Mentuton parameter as 75.7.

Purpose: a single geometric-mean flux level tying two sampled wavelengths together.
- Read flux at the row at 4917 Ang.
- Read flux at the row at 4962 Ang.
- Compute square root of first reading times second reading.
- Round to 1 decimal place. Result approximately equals 19.1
